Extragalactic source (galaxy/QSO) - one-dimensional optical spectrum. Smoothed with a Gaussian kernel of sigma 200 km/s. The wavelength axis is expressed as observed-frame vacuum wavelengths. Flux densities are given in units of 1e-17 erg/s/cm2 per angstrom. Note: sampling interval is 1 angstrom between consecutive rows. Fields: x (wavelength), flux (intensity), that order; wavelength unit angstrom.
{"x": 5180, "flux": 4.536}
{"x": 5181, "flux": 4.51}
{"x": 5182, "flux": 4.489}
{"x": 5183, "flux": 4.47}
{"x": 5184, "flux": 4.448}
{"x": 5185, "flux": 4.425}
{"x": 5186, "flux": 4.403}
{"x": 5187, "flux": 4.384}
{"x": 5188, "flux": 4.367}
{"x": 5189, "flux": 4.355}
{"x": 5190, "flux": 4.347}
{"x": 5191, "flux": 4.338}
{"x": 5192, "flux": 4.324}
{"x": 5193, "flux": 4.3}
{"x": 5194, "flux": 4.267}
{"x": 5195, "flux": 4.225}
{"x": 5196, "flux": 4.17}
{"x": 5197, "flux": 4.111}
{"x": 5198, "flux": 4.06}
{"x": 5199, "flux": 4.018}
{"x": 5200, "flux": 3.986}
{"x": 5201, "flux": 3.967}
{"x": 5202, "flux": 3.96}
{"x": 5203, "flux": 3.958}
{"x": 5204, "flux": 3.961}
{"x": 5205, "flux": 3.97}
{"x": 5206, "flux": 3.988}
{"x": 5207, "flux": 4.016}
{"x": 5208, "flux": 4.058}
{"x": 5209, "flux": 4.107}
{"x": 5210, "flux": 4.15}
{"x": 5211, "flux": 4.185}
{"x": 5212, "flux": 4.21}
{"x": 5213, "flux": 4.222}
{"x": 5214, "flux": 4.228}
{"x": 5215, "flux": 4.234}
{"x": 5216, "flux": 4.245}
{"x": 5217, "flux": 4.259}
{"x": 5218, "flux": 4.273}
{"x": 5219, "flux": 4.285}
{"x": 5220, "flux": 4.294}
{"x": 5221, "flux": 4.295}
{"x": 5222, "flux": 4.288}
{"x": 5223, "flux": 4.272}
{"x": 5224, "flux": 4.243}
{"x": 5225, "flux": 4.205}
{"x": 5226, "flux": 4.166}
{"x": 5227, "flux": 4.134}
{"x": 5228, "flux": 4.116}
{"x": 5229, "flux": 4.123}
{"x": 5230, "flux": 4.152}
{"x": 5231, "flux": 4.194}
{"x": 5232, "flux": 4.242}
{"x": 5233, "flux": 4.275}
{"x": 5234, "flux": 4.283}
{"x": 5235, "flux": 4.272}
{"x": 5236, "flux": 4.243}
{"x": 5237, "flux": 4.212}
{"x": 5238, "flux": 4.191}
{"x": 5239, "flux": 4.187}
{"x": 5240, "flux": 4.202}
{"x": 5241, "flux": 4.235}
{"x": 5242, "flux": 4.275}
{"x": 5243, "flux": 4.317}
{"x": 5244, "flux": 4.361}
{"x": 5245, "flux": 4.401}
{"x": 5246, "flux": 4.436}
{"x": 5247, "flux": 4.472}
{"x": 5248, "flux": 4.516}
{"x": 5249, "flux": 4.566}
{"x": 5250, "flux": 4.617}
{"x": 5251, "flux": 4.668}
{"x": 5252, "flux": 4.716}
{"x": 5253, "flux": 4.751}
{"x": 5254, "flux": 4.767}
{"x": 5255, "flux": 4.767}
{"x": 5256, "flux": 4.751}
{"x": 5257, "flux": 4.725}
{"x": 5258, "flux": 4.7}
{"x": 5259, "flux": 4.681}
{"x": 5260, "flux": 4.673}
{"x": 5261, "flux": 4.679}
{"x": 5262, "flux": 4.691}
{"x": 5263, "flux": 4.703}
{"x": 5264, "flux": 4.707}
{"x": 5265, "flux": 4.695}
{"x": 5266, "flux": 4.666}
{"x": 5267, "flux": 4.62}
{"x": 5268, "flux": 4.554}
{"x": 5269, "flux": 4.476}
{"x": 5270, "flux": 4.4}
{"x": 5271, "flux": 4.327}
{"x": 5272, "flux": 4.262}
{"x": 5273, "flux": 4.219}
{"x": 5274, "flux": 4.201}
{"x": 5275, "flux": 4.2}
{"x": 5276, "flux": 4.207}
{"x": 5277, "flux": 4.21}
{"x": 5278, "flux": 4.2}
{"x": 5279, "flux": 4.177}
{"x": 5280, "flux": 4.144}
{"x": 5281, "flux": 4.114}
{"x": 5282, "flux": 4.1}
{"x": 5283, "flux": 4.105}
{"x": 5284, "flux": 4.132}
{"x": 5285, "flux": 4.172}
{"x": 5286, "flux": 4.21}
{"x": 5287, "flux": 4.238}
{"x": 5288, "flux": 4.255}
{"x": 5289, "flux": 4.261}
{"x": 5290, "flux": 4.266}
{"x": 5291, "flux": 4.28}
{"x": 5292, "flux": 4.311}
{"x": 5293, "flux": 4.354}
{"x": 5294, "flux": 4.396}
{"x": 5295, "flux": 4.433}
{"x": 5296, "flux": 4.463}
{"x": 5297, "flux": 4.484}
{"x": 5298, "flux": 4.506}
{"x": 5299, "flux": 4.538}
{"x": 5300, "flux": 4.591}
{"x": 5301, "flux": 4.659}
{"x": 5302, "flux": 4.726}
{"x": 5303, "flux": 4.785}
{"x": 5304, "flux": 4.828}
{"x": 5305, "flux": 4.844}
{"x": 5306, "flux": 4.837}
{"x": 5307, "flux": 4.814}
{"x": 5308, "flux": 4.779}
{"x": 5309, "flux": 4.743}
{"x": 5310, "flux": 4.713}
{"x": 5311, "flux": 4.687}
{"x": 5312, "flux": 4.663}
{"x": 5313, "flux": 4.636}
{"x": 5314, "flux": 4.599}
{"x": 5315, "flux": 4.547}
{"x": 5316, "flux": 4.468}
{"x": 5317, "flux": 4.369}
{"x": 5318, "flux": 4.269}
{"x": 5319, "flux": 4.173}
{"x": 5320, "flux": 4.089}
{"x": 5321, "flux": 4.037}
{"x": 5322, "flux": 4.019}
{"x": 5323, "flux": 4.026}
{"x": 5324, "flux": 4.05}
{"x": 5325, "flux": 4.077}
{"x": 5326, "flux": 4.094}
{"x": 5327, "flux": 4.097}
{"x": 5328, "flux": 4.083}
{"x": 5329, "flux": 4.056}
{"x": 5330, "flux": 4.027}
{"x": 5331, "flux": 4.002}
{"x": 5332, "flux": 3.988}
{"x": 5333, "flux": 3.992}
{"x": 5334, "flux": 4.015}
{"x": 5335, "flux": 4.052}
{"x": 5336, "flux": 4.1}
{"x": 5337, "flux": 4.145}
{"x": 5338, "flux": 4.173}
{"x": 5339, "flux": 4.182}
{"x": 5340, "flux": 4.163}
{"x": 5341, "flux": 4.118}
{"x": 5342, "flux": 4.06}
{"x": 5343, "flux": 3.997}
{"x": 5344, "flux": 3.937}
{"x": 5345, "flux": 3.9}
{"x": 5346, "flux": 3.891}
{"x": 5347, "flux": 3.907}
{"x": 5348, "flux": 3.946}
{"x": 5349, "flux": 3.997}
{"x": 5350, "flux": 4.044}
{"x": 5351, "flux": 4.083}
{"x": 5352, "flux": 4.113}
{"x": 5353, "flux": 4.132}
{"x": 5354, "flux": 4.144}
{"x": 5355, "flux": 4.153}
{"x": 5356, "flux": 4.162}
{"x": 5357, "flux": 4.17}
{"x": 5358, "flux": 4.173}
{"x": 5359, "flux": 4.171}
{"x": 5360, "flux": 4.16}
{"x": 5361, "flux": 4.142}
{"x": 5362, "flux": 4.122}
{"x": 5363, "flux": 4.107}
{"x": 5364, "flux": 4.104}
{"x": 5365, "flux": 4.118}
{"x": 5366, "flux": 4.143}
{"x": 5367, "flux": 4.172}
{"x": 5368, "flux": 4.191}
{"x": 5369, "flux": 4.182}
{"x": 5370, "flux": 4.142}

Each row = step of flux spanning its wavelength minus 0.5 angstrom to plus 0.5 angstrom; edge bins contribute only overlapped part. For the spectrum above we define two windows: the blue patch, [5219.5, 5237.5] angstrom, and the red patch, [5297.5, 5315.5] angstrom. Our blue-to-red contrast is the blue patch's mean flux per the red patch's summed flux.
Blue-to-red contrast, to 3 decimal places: 0.050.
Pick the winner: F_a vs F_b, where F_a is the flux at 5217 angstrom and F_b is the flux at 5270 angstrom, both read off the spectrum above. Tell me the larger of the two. 4.4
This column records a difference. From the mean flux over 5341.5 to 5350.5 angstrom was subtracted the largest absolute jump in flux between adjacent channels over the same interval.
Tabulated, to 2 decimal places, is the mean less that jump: 3.90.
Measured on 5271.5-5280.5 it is 4.16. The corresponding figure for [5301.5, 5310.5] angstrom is 4.73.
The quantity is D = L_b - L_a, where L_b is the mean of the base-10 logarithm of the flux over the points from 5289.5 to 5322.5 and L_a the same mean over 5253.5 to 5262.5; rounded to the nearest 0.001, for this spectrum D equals -0.020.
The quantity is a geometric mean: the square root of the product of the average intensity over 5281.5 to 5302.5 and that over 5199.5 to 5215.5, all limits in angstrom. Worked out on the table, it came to 4.21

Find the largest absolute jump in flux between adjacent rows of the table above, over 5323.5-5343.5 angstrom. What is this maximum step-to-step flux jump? 0.063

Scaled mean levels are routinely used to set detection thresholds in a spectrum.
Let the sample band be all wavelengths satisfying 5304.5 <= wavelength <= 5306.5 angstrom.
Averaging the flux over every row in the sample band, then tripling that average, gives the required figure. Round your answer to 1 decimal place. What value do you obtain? 14.5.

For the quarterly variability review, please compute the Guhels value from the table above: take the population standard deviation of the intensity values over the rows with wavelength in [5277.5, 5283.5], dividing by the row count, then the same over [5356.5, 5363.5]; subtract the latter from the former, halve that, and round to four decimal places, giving 0.0066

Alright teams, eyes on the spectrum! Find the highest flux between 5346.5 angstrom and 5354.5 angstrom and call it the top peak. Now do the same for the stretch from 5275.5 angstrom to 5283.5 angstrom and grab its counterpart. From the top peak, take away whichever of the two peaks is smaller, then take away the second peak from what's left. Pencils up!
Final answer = -4.21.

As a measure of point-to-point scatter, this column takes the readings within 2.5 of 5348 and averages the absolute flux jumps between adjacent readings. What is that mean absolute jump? 0.038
